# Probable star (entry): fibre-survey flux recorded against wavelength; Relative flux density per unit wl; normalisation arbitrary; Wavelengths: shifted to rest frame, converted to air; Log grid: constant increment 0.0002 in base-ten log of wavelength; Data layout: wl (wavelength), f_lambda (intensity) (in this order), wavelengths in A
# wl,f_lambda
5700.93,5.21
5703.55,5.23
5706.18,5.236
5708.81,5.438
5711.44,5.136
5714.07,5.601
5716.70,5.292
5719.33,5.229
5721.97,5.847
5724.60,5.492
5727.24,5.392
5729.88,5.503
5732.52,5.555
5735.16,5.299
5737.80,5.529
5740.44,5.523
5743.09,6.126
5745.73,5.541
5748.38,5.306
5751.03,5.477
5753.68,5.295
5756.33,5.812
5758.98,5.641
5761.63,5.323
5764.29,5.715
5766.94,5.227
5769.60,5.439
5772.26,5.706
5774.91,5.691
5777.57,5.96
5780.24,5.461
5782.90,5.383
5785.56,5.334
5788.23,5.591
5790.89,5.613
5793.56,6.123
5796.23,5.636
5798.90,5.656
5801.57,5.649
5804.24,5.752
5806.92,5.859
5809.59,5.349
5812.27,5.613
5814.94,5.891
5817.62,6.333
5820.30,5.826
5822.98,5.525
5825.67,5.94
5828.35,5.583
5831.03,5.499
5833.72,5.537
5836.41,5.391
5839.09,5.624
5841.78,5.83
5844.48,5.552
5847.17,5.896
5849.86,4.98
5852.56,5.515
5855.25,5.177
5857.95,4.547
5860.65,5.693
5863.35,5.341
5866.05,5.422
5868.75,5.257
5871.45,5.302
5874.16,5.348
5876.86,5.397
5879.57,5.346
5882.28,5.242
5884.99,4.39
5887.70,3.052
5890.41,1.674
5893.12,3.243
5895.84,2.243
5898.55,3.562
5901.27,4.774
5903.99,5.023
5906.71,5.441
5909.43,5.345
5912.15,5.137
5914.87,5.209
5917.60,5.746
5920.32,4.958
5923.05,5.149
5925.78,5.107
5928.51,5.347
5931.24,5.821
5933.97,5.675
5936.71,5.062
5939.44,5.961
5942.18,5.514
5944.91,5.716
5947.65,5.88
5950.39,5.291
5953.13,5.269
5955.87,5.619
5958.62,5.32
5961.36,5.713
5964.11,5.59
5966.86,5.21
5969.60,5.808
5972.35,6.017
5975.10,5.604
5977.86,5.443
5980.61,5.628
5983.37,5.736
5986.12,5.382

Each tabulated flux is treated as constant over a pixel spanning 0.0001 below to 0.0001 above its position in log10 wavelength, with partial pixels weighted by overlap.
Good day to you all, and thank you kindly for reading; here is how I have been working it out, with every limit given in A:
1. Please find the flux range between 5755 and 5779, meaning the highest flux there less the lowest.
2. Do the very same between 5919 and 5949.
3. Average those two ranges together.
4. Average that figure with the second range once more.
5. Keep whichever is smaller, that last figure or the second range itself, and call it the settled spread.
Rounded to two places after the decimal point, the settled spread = 0.94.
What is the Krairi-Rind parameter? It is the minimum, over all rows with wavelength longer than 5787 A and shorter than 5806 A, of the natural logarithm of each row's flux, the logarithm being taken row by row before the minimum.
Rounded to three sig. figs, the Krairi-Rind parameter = 1.72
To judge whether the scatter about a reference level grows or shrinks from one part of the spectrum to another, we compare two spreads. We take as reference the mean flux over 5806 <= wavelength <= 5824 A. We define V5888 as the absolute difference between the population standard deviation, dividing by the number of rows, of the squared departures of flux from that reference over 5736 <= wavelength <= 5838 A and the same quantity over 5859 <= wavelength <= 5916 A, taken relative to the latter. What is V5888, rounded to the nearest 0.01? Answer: 0.98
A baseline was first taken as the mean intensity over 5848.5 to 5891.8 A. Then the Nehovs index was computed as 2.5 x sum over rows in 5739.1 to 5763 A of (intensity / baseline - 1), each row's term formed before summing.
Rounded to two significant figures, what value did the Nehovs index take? 3.3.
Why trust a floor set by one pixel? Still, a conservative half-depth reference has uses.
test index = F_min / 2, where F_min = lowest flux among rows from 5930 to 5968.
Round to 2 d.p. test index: 2.53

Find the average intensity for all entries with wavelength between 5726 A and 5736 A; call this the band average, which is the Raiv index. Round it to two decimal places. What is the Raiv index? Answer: 5.44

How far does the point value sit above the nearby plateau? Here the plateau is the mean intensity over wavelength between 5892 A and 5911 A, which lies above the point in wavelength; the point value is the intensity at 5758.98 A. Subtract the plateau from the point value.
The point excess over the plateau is 1.4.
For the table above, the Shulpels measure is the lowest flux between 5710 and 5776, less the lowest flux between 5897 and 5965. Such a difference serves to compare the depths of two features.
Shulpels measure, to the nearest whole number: 2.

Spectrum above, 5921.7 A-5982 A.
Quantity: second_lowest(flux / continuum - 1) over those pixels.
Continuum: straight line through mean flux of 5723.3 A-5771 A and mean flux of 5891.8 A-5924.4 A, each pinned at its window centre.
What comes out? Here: 0.12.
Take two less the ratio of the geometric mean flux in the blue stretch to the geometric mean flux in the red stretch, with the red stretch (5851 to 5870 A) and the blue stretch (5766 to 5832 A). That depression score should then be 0.93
